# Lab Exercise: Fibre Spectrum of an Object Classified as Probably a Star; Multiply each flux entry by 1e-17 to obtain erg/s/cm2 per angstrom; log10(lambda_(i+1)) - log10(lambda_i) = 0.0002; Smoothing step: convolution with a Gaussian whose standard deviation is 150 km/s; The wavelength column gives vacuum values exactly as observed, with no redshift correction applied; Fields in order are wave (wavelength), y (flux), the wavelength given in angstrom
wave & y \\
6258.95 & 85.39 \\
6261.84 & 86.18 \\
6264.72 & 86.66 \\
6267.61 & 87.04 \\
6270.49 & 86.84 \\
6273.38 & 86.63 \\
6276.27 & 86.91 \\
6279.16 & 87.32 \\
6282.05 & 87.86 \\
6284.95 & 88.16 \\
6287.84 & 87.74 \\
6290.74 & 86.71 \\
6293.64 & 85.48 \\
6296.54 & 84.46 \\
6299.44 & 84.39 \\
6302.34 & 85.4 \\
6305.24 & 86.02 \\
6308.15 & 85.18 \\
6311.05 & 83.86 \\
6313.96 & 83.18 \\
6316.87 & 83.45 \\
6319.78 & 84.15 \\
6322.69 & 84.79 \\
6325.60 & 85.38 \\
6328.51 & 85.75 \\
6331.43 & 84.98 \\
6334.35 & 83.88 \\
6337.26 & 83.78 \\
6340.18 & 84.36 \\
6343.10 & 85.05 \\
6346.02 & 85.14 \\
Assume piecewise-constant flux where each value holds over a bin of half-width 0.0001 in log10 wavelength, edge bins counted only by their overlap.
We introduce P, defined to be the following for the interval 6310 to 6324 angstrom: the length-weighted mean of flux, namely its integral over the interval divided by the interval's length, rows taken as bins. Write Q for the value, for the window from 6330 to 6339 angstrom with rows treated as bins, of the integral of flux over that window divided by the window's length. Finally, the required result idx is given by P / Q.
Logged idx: 1.00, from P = 83.9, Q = 84.2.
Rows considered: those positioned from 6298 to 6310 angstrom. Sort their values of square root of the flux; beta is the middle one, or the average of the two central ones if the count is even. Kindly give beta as 9.24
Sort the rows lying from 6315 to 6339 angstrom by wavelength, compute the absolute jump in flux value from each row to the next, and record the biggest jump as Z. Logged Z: 1.10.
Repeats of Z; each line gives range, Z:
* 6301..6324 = 1.32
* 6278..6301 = 1.23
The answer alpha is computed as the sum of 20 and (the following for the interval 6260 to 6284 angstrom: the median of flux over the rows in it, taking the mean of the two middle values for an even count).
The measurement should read 106.9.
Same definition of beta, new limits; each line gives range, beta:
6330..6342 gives 9.17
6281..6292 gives 9.37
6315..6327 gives 9.19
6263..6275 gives 9.31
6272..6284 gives 9.33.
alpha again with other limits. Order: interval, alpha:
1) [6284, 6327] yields 105.2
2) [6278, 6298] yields 107.3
